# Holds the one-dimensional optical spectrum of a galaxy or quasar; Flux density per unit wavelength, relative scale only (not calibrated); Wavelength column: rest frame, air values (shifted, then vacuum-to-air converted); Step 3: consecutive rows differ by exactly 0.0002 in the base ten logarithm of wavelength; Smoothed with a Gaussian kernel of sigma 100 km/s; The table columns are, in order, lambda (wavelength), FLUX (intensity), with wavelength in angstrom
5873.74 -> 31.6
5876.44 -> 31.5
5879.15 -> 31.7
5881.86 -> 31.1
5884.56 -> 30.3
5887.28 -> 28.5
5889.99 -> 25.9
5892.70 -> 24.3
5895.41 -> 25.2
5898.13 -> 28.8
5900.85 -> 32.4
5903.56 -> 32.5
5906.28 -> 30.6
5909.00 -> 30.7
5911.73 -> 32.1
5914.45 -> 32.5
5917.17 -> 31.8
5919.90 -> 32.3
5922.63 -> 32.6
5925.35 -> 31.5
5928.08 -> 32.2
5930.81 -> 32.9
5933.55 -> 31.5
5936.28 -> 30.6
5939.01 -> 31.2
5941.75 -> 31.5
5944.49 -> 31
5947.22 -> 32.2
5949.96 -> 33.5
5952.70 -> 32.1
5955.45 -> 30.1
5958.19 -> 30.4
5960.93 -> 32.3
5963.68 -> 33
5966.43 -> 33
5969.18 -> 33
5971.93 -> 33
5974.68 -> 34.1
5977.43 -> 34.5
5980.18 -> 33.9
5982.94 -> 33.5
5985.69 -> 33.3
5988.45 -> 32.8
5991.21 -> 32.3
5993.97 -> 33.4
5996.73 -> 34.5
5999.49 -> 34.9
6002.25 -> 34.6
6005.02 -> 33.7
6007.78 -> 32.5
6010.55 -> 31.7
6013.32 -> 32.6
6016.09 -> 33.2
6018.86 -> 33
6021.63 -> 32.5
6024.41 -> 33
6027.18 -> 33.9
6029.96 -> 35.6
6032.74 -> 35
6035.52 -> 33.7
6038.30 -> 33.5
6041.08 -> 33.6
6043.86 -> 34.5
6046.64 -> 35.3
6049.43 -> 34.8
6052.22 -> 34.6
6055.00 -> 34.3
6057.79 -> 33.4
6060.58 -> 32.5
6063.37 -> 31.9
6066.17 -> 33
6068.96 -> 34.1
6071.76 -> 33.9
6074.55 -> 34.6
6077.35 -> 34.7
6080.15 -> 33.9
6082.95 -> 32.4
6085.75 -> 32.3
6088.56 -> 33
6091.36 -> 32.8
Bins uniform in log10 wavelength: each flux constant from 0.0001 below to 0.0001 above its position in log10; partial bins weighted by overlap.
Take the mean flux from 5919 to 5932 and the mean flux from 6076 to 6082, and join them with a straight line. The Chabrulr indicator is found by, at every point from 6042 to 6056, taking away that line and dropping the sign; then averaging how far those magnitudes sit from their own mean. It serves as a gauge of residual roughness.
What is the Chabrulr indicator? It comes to 0.29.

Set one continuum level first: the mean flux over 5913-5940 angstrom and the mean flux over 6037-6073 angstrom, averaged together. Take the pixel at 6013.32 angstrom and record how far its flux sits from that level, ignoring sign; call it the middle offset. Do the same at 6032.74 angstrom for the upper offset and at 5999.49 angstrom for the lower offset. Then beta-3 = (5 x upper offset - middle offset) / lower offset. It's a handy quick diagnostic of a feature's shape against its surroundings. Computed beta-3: 5.1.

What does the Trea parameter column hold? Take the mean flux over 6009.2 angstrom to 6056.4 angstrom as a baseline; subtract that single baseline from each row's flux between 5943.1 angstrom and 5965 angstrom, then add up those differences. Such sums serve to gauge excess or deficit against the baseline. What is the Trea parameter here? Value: -16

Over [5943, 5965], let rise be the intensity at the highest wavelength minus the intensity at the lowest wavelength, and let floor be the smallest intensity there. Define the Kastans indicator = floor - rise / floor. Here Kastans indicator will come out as 30.0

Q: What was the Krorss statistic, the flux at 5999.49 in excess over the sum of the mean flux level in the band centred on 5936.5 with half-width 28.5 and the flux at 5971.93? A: -29.9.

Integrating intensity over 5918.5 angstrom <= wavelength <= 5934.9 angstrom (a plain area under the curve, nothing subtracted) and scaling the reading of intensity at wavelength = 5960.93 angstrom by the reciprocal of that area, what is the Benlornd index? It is 0.0613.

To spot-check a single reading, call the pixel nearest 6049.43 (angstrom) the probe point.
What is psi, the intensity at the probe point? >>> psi 34.8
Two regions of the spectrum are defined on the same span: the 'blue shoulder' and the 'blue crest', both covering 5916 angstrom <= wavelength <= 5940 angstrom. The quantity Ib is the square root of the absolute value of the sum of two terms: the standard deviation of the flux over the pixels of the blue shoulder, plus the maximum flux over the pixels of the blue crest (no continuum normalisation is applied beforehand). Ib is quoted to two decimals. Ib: 5.80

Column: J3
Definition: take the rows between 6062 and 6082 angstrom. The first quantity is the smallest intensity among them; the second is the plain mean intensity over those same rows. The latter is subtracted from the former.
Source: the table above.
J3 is -1.8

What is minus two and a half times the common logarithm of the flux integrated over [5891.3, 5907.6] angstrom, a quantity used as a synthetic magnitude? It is -6.7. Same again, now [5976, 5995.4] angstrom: -7.0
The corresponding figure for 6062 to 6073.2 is -6.4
